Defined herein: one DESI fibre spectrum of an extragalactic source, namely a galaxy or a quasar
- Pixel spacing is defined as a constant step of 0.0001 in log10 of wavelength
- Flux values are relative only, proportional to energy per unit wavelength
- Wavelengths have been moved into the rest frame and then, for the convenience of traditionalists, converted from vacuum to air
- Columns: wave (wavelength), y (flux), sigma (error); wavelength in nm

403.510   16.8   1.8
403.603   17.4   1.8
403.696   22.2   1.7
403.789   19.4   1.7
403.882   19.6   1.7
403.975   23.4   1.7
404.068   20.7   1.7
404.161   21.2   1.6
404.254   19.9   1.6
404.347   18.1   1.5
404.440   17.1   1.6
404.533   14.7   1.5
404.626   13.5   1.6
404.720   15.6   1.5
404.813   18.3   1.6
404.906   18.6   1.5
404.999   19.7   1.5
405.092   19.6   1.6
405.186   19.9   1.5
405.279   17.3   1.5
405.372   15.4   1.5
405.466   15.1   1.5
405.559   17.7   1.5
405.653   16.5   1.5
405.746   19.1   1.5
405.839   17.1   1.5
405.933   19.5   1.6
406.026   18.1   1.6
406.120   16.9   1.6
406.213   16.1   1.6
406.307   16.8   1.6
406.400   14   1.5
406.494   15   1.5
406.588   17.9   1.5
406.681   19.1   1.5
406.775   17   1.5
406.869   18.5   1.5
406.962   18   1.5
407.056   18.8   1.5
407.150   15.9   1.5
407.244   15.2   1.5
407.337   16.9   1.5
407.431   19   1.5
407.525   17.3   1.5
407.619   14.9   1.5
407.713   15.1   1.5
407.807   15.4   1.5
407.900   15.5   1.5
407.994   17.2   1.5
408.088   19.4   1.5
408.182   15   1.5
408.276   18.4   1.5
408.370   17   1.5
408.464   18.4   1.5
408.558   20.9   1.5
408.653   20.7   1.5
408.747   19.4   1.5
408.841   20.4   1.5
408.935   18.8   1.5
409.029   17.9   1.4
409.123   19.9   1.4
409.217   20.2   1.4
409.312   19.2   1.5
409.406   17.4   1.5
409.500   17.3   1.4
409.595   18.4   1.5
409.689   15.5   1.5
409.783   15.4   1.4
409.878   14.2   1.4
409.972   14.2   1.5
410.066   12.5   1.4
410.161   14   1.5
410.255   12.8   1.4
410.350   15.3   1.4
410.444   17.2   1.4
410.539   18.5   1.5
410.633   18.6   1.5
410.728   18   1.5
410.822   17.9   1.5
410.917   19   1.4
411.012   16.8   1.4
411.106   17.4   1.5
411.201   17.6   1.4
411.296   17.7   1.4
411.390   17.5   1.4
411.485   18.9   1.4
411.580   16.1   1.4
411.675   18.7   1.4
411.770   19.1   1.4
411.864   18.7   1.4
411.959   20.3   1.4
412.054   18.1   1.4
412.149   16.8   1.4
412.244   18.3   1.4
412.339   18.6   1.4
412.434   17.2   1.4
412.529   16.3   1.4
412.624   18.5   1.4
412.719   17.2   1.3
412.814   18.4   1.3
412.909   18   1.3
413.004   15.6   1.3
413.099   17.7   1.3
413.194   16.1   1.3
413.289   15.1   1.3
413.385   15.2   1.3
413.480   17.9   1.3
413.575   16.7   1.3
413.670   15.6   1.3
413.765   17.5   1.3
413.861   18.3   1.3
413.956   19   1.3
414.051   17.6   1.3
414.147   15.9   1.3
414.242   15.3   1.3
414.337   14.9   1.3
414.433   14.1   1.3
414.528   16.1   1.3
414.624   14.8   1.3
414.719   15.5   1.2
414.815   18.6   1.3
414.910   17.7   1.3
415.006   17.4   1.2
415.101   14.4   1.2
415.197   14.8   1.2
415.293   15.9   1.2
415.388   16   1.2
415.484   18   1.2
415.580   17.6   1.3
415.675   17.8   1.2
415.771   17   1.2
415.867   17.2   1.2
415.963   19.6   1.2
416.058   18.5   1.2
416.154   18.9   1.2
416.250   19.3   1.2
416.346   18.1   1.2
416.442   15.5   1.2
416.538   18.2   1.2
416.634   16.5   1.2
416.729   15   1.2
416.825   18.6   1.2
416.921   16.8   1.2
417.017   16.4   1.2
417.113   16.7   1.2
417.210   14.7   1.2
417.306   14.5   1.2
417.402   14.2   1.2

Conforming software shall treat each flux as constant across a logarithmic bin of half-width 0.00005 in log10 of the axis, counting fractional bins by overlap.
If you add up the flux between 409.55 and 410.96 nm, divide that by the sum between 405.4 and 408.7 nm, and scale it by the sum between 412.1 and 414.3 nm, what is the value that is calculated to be 157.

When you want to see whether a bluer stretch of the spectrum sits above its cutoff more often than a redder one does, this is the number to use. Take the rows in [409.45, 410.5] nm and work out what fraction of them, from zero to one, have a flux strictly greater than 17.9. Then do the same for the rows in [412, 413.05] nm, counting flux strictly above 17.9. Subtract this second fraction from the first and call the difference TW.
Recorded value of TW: -0.5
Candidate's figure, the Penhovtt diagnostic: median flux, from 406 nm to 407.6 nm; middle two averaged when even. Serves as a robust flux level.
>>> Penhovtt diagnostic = 17.0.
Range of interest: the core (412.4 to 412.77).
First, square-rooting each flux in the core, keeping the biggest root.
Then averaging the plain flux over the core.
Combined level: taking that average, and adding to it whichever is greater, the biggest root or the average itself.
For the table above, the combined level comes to 34.6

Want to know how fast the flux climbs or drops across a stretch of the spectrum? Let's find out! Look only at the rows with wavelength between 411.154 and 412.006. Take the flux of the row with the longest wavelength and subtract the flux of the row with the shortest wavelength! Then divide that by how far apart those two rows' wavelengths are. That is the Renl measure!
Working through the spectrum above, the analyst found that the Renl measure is 4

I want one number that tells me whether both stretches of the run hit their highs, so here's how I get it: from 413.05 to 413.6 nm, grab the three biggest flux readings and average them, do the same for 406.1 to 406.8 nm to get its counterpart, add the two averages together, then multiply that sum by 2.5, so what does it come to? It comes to 88.6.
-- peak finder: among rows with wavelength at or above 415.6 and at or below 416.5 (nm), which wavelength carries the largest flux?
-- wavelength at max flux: 415.963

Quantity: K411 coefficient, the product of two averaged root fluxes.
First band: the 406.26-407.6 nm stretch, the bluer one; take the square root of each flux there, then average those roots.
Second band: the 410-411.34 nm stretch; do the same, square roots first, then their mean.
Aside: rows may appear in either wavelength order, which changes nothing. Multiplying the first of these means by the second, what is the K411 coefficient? 16.8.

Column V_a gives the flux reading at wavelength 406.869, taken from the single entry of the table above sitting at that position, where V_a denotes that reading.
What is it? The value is 18.5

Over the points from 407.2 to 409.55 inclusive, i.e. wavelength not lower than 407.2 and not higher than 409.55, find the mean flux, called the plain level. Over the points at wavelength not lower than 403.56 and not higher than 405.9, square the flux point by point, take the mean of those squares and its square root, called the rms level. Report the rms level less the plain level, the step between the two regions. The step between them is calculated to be 0.56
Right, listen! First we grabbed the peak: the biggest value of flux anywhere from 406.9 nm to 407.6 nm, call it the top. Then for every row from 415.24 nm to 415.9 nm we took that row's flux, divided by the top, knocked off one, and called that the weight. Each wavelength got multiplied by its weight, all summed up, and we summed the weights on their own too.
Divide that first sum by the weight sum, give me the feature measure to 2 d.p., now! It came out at 415.54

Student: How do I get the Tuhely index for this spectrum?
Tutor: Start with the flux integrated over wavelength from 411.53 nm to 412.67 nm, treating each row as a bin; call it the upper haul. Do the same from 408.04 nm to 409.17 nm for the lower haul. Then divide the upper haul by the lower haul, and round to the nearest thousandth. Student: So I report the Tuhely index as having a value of 0.966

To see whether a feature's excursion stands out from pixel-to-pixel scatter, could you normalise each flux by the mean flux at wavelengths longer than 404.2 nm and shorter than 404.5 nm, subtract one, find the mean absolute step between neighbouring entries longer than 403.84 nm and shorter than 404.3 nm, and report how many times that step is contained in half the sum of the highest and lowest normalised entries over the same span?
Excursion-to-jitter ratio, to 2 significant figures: 1.5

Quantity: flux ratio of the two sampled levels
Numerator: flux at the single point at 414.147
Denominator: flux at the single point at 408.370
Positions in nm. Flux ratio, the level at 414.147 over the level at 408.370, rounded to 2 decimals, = 0.94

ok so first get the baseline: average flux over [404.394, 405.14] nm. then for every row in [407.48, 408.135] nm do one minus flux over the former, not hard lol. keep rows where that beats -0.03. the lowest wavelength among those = 407.525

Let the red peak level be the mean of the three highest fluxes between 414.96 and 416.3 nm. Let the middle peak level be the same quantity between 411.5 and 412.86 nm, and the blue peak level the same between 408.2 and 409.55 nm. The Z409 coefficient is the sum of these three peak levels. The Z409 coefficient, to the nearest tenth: 59.3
